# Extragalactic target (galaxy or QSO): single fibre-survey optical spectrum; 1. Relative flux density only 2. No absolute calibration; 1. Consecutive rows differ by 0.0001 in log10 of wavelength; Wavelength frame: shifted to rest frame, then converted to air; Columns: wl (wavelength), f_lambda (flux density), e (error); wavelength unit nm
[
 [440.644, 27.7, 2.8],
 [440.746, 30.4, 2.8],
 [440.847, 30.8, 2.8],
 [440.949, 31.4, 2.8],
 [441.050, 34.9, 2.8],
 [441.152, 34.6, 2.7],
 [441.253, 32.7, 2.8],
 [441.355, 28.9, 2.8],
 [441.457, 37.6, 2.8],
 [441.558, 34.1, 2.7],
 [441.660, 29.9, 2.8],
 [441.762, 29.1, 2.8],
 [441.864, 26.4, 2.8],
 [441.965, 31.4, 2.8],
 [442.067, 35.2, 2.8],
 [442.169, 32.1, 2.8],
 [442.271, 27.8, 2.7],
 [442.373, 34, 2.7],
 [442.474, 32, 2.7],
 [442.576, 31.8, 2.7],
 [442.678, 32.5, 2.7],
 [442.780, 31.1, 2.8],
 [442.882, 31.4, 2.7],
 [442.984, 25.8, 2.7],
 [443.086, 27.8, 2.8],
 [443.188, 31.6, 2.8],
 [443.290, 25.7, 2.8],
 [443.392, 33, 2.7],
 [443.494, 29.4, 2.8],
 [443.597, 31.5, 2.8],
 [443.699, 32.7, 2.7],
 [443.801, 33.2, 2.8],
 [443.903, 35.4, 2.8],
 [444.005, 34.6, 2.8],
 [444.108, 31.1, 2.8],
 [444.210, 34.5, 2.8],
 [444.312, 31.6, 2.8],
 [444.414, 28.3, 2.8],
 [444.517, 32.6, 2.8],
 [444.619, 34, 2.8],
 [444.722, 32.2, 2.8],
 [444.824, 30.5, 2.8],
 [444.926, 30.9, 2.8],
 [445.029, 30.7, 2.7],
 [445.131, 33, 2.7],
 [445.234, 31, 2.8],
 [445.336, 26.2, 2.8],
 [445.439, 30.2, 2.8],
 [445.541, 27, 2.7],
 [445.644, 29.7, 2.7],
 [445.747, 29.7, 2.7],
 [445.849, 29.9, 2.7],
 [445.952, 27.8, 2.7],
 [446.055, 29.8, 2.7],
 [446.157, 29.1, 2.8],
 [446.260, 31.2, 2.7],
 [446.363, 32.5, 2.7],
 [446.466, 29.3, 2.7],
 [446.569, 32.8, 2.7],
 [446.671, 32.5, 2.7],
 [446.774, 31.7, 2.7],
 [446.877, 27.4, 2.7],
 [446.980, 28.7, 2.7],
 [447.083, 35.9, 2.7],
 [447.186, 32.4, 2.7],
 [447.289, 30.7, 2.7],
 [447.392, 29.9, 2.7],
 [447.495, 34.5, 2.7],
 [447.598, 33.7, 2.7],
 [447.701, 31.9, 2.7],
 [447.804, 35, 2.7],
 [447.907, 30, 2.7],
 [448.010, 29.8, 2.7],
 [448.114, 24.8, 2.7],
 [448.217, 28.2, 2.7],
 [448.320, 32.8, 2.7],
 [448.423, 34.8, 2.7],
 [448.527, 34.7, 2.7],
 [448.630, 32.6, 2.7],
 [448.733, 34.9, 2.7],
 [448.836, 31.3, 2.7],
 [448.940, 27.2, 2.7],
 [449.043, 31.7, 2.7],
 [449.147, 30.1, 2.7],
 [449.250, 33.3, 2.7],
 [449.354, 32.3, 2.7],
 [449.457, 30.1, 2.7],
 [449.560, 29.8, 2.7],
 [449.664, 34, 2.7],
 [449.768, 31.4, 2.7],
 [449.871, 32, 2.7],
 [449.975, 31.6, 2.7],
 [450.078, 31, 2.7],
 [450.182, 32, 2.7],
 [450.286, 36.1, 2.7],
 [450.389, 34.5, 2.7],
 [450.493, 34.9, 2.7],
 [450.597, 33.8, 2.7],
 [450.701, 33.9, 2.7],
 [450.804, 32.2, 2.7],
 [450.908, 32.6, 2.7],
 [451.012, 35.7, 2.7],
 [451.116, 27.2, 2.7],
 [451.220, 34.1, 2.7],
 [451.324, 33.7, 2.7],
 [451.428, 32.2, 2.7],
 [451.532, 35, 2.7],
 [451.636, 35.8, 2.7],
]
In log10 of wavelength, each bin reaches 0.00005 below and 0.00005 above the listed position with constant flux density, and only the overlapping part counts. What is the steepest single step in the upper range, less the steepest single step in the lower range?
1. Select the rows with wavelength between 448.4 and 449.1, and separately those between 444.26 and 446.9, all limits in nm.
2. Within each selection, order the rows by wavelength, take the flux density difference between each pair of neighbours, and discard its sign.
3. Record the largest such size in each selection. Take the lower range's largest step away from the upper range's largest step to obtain -0.3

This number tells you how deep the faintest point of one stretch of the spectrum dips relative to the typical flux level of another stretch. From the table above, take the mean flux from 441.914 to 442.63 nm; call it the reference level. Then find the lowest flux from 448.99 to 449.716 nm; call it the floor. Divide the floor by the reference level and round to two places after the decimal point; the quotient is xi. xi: 0.93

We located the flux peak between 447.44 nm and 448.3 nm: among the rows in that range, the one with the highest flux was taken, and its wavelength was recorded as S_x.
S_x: 447.804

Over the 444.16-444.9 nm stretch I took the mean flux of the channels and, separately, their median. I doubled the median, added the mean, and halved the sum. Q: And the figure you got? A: 48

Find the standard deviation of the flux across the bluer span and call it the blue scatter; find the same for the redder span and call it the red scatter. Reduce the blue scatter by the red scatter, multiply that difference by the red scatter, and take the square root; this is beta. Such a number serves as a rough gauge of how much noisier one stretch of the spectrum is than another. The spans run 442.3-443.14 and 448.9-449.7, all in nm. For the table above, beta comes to 1.0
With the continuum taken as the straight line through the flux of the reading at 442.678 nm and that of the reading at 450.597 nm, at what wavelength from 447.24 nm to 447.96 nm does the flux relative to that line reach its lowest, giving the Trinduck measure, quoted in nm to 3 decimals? 447.392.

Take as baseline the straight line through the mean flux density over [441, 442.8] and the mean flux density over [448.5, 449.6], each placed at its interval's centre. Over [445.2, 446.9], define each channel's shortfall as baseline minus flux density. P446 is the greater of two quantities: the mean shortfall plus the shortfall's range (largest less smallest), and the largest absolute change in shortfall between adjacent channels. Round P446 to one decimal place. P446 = 8.6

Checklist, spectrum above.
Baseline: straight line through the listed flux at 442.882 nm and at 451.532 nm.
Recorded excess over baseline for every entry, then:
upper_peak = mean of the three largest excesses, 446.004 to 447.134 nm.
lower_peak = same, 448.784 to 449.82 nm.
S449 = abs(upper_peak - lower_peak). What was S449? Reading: 1.7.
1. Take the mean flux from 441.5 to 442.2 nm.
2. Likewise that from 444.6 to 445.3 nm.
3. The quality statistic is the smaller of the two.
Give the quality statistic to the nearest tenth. 31.2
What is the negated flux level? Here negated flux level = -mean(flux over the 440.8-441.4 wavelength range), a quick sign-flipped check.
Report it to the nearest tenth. -32.2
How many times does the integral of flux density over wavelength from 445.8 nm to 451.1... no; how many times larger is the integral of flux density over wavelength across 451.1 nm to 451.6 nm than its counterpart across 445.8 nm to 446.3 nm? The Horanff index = 1.11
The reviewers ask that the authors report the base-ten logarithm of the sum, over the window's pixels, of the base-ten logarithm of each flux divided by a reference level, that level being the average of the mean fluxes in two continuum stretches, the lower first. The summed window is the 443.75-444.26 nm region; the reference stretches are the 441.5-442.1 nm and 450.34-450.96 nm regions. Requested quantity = -1.0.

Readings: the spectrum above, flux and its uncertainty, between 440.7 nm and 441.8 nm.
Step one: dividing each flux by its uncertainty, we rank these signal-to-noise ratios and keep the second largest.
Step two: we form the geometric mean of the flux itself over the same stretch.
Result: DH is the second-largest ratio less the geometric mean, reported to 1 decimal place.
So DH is -19.3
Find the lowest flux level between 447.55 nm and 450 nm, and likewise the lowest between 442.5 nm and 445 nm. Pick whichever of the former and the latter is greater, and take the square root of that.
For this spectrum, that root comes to 5.07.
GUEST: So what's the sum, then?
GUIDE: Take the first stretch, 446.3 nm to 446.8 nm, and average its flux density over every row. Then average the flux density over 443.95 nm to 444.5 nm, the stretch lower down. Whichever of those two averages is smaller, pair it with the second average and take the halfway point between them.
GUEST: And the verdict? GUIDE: 31.9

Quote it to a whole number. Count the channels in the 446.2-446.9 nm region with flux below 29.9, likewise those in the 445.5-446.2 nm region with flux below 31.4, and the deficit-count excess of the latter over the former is 5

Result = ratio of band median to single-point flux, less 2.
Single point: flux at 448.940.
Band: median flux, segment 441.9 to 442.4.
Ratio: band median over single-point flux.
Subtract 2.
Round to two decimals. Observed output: -0.82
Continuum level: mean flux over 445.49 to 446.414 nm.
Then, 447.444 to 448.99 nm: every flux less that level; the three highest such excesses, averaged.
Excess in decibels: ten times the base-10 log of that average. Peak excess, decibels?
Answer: 7.2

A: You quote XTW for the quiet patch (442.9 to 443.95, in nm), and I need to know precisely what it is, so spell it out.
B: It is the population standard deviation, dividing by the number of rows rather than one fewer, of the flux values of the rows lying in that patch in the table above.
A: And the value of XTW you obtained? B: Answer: 3.1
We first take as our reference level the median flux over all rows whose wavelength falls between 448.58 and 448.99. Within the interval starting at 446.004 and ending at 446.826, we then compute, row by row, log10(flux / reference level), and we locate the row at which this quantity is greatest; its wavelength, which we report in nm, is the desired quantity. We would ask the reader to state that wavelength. 446.569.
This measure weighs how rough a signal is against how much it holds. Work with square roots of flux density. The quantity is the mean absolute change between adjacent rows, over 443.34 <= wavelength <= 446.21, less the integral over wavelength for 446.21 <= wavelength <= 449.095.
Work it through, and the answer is -16.0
